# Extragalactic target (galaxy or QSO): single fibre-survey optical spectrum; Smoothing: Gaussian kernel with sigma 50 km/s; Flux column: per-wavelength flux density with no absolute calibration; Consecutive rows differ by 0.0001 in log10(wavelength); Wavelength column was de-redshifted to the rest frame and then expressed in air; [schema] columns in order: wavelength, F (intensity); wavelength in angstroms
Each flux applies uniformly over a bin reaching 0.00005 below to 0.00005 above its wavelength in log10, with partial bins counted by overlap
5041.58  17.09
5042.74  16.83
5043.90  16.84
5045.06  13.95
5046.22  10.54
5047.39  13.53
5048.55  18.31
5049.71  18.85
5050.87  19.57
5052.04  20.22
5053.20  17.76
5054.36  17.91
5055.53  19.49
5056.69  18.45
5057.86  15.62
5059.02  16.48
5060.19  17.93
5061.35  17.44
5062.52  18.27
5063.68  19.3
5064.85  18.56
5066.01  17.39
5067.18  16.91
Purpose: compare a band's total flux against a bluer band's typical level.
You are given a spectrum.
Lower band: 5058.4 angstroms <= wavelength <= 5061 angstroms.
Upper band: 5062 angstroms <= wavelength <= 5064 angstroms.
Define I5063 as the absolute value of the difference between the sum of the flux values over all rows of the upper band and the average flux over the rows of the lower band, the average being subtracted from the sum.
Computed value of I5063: 20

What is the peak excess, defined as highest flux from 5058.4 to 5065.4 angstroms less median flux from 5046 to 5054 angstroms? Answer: 1.0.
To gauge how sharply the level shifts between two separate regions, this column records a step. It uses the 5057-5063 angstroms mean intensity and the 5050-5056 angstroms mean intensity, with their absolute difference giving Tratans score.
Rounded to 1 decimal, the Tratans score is 1.8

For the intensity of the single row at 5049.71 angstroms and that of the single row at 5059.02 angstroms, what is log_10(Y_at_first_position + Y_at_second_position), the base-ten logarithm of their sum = 1.55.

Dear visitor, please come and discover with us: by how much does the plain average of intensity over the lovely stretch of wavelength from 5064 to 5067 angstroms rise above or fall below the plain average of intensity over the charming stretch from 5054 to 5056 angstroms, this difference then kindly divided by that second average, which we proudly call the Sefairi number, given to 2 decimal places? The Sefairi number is -0.04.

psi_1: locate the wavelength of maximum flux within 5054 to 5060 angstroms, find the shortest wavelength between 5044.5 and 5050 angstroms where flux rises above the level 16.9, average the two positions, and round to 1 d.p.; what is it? 5052.0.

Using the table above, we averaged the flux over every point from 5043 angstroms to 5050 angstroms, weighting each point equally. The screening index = 15.3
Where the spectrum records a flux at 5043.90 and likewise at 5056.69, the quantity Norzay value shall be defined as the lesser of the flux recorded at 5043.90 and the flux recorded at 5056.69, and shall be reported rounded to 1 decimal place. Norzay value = 16.8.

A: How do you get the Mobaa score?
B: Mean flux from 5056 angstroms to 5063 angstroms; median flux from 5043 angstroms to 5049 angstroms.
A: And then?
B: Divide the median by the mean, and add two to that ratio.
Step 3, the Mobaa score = 2.80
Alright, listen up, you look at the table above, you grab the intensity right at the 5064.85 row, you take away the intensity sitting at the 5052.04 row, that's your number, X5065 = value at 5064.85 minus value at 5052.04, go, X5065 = -1.7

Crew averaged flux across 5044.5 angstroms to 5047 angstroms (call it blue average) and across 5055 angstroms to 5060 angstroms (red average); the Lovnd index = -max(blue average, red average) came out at -17.5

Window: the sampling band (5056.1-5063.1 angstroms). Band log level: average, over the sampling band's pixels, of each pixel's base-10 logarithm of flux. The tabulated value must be 1.24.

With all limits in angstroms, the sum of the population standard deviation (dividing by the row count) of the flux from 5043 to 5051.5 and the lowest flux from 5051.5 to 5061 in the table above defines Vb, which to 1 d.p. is 18.7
